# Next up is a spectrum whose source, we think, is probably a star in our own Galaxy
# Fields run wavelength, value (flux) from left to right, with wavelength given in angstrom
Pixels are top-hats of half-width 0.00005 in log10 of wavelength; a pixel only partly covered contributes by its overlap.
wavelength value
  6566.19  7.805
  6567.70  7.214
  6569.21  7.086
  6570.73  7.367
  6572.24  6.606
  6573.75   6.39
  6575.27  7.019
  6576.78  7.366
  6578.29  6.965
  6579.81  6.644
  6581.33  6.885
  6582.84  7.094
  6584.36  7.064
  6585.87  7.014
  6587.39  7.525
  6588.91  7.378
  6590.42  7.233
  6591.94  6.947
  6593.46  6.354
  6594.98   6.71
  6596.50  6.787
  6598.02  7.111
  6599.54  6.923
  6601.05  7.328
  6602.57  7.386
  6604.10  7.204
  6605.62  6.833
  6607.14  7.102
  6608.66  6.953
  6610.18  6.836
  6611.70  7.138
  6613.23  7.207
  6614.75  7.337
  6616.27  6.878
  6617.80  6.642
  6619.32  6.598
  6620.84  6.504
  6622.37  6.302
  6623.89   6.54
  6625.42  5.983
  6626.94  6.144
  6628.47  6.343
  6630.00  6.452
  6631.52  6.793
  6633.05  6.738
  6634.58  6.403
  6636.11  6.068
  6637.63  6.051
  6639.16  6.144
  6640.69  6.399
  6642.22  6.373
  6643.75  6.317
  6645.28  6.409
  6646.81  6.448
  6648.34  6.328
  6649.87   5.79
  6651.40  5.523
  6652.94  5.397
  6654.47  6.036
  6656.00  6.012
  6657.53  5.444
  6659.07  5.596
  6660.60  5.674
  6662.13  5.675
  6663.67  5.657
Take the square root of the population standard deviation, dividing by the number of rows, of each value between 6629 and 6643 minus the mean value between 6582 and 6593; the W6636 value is 0.501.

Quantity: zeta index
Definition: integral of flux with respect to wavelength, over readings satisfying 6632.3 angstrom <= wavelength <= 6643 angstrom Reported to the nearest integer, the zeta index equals 68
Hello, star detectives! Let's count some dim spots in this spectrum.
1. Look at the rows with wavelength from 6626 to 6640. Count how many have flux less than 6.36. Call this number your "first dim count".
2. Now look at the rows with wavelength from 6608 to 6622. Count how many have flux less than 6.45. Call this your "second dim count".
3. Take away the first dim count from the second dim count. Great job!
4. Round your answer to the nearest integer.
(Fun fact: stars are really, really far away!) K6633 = -5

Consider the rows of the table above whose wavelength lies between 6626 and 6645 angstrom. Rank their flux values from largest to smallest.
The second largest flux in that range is 6.738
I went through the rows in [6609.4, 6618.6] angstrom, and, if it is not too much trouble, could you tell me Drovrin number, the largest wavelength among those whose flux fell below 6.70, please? 6617.80 angstrom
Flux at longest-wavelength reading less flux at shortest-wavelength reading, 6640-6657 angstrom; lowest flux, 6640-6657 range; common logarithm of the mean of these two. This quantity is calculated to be 0.399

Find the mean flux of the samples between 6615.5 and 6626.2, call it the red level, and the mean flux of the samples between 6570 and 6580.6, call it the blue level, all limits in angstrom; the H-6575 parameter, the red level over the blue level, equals 0.94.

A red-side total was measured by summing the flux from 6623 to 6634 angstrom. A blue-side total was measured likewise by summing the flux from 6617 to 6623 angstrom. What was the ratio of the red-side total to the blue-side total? 1.73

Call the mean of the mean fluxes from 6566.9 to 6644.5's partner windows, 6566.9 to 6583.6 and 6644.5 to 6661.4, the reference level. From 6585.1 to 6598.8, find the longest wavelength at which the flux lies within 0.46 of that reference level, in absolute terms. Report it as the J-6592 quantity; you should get 6596.50 angstrom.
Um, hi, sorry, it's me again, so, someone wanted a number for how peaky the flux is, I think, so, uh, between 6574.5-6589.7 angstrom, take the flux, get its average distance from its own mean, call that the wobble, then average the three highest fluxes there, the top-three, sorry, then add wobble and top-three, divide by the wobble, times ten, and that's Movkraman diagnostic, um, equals 388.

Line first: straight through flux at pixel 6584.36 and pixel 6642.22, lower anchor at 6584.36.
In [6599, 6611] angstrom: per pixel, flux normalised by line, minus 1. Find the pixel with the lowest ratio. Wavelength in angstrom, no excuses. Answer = 6605.62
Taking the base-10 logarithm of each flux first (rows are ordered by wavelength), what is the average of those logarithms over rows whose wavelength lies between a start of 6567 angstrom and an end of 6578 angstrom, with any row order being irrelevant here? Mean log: 0.845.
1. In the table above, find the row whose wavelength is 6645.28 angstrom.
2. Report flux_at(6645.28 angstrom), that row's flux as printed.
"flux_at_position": 6.409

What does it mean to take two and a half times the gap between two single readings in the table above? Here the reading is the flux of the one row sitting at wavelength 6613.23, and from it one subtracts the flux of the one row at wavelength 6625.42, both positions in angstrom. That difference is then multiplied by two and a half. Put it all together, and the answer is 3.1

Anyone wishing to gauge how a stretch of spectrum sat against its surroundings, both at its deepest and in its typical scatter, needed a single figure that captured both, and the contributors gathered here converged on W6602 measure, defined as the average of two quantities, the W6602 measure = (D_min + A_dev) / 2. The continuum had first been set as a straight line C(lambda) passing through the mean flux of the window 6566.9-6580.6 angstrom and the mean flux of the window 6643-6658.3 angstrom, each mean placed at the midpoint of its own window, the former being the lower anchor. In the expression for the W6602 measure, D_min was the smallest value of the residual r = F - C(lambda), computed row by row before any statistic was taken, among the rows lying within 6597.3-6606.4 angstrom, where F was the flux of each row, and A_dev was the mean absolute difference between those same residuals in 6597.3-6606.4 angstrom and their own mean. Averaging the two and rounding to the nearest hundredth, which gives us 0.23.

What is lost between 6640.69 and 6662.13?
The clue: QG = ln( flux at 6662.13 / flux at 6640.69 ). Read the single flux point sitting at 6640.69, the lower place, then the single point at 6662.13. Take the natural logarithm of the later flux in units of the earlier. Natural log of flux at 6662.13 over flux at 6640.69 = -0.12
